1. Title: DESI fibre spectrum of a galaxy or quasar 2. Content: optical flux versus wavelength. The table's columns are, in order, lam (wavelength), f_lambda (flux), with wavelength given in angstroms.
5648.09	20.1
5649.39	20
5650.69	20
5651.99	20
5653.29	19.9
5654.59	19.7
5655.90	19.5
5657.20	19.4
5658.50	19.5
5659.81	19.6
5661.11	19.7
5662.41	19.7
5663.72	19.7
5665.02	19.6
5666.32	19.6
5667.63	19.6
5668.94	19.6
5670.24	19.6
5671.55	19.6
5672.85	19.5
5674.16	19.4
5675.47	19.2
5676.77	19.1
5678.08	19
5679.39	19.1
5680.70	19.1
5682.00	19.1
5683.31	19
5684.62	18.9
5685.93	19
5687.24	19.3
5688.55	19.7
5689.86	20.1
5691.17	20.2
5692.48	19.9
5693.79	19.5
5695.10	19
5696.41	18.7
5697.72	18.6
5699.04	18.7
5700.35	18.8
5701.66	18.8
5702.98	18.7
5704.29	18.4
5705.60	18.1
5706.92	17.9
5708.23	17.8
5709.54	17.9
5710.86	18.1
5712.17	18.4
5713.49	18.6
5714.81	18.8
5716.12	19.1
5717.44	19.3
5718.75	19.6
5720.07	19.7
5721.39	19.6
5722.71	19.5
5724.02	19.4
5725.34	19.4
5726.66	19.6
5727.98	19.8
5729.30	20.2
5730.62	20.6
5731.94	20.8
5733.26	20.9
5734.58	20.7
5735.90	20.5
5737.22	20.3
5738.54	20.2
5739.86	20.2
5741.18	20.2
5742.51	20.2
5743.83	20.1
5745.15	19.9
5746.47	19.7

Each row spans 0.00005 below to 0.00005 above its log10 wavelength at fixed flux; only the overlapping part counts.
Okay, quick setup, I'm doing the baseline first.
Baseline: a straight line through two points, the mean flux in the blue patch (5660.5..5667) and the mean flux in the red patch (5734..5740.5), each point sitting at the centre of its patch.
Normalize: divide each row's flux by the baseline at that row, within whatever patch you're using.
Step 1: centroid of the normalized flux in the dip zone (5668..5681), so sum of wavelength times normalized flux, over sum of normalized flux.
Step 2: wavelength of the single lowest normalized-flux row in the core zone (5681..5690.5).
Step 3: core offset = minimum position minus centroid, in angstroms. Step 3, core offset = 9.9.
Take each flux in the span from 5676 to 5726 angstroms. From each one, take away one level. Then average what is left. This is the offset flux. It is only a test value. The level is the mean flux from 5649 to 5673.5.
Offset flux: -0.7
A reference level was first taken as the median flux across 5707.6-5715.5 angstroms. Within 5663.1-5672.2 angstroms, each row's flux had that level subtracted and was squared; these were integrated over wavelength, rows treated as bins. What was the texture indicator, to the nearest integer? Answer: 17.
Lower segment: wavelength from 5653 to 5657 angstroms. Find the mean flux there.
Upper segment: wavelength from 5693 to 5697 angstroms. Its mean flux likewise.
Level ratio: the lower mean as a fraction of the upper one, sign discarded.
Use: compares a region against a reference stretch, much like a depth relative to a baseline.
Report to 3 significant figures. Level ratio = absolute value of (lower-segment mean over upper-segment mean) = 1.03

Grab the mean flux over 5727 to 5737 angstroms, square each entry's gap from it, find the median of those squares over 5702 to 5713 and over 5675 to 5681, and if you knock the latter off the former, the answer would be 4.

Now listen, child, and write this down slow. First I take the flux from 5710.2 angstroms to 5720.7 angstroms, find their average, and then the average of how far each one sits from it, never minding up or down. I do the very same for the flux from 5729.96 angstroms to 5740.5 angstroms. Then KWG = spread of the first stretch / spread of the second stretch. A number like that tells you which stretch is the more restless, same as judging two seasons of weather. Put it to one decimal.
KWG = 2.1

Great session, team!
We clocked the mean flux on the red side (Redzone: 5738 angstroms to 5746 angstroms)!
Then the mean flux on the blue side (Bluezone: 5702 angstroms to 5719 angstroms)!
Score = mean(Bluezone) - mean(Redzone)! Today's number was -1.6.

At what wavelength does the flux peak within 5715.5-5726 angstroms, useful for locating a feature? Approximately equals 5720.07 angstroms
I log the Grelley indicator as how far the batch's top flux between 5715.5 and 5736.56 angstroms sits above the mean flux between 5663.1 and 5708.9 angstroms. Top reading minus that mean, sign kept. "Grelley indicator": 1.76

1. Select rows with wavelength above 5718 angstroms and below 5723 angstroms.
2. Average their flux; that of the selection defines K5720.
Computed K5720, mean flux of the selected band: 19.6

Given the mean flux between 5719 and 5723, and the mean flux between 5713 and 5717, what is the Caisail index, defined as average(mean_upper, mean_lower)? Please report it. 19.2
